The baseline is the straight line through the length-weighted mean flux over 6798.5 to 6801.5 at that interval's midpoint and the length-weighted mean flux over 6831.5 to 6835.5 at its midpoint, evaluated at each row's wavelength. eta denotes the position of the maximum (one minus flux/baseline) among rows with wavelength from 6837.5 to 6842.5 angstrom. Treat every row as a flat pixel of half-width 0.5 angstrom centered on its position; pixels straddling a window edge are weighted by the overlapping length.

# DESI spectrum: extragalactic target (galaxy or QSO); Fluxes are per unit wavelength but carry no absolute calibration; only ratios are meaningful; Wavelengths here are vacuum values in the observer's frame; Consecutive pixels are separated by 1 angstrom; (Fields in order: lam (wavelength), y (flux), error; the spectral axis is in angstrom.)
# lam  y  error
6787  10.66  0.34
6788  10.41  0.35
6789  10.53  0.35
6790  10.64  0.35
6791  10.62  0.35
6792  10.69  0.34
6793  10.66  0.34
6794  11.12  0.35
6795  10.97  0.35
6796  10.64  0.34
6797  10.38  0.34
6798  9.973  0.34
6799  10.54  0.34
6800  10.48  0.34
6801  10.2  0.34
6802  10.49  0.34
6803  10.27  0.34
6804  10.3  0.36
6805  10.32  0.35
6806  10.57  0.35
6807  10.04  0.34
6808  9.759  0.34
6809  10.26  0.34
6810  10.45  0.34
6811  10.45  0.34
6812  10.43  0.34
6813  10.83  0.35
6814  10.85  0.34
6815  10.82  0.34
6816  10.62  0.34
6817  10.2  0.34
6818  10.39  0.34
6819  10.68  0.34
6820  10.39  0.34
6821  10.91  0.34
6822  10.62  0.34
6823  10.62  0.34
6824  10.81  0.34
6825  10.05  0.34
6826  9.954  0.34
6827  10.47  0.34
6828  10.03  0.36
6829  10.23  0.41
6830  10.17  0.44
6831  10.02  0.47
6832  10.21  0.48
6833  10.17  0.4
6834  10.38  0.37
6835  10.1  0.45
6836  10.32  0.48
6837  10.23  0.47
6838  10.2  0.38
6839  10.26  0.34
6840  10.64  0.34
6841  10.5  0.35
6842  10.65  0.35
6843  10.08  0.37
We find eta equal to 6838 angstrom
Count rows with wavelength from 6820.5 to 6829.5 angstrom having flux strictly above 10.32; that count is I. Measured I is 5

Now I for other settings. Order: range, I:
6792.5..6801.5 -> 7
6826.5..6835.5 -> 2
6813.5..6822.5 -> 8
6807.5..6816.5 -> 7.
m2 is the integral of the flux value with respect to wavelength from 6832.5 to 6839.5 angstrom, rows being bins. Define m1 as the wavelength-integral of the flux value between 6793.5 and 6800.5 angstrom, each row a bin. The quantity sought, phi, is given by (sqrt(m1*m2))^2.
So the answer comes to 5310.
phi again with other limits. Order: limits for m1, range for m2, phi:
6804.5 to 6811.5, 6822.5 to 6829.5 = 5185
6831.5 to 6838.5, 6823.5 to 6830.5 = 5135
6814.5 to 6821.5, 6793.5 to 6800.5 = 5484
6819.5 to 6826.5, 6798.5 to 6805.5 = 5326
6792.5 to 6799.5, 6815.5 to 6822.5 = 5483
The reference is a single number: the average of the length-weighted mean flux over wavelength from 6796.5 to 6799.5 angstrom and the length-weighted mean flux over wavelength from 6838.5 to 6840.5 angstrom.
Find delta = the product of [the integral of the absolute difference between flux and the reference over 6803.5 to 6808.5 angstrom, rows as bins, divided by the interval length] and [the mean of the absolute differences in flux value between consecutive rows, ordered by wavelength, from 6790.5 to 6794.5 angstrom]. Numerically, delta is 0.048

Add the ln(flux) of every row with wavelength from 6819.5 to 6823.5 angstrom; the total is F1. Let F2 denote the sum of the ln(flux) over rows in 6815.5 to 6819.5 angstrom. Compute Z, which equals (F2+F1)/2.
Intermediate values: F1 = 9.46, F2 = 9.39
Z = 9.43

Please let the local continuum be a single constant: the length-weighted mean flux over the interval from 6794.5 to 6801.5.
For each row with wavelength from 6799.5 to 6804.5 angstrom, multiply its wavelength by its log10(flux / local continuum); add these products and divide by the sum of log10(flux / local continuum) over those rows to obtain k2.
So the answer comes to 6802.5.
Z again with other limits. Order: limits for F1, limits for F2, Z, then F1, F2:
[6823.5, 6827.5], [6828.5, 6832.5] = 9.30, 9.33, 9.27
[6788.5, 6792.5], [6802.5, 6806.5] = 9.40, 9.45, 9.35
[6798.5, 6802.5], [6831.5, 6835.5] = 9.34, 9.38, 9.30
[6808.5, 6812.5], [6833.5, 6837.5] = 9.34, 9.37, 9.31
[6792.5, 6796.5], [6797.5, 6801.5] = 9.43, 9.54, 9.33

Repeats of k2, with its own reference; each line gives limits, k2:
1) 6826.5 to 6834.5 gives 6830.5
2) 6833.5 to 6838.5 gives 6836.2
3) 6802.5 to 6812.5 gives 6806.9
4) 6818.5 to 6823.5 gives 6821.1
